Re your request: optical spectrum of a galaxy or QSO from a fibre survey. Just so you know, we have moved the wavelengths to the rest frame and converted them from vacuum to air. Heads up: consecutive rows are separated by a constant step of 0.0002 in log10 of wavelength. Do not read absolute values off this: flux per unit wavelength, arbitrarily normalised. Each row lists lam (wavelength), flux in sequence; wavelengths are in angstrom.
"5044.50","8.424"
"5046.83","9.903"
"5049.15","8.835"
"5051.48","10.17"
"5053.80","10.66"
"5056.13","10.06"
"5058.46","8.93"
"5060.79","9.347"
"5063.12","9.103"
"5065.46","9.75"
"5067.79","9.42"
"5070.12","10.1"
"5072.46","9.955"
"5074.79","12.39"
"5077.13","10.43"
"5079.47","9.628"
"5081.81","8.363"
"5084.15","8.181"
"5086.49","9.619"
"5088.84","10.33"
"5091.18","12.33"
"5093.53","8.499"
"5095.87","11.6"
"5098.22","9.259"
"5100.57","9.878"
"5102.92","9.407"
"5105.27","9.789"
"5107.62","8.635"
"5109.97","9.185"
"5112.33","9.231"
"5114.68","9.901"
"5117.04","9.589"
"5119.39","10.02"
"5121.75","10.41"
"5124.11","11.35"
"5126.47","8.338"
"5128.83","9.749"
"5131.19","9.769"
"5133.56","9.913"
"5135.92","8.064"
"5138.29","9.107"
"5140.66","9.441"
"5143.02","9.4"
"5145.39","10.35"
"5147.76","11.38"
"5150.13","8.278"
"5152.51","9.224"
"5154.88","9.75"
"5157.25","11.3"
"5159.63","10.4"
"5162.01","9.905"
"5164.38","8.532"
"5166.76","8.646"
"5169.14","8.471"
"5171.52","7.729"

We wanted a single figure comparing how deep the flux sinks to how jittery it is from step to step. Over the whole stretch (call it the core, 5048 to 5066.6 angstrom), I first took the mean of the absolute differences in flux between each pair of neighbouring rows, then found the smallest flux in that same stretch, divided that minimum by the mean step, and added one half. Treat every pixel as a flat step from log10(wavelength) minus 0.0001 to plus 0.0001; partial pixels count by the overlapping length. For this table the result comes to 13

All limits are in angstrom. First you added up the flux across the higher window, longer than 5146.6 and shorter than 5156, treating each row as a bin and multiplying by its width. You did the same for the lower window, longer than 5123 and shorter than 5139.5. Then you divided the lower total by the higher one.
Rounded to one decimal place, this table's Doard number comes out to 1.7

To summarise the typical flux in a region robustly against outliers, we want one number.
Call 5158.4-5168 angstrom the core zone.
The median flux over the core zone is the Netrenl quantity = 9.3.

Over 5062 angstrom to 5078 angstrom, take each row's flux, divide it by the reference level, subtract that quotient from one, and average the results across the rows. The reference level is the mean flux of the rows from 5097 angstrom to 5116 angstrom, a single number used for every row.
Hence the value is -0.080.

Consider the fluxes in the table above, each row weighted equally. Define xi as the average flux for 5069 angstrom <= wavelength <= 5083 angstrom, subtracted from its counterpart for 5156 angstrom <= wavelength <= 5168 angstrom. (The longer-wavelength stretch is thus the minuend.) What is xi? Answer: -0.39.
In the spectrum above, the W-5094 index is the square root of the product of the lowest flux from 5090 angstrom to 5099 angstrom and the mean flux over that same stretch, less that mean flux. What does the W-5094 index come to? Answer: -1.0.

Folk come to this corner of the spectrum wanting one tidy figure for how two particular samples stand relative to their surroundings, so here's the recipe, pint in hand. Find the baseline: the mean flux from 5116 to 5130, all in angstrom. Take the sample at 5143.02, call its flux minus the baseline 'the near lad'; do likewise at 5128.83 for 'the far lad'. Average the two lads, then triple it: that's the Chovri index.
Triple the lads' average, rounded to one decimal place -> -1.0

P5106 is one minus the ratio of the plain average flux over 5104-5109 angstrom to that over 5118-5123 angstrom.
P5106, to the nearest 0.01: 0.10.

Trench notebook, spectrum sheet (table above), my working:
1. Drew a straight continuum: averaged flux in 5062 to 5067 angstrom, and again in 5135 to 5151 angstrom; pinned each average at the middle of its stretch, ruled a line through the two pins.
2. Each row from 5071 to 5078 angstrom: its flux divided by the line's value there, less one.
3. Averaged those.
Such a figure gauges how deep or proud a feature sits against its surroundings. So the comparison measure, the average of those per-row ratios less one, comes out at 0.16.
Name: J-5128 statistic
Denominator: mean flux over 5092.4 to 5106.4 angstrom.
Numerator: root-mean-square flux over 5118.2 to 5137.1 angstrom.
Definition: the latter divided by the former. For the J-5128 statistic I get 1.00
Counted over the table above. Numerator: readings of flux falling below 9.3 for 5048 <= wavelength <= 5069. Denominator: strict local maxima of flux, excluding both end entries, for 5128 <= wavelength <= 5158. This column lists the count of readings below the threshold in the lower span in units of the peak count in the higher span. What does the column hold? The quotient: 1.0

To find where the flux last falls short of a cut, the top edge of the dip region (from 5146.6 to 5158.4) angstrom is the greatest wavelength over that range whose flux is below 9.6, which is 5152.51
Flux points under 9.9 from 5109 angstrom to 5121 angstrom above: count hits 3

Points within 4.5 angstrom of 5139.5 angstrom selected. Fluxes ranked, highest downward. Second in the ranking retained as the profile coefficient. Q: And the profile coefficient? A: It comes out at 9.4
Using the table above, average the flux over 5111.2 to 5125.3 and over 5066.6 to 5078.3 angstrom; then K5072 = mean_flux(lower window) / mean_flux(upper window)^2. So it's 0.103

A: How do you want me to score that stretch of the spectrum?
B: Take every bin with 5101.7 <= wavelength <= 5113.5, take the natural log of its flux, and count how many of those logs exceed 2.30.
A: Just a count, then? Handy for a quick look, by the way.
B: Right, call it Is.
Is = 0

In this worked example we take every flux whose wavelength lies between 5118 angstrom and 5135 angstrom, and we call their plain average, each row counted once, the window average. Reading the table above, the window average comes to 9.9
